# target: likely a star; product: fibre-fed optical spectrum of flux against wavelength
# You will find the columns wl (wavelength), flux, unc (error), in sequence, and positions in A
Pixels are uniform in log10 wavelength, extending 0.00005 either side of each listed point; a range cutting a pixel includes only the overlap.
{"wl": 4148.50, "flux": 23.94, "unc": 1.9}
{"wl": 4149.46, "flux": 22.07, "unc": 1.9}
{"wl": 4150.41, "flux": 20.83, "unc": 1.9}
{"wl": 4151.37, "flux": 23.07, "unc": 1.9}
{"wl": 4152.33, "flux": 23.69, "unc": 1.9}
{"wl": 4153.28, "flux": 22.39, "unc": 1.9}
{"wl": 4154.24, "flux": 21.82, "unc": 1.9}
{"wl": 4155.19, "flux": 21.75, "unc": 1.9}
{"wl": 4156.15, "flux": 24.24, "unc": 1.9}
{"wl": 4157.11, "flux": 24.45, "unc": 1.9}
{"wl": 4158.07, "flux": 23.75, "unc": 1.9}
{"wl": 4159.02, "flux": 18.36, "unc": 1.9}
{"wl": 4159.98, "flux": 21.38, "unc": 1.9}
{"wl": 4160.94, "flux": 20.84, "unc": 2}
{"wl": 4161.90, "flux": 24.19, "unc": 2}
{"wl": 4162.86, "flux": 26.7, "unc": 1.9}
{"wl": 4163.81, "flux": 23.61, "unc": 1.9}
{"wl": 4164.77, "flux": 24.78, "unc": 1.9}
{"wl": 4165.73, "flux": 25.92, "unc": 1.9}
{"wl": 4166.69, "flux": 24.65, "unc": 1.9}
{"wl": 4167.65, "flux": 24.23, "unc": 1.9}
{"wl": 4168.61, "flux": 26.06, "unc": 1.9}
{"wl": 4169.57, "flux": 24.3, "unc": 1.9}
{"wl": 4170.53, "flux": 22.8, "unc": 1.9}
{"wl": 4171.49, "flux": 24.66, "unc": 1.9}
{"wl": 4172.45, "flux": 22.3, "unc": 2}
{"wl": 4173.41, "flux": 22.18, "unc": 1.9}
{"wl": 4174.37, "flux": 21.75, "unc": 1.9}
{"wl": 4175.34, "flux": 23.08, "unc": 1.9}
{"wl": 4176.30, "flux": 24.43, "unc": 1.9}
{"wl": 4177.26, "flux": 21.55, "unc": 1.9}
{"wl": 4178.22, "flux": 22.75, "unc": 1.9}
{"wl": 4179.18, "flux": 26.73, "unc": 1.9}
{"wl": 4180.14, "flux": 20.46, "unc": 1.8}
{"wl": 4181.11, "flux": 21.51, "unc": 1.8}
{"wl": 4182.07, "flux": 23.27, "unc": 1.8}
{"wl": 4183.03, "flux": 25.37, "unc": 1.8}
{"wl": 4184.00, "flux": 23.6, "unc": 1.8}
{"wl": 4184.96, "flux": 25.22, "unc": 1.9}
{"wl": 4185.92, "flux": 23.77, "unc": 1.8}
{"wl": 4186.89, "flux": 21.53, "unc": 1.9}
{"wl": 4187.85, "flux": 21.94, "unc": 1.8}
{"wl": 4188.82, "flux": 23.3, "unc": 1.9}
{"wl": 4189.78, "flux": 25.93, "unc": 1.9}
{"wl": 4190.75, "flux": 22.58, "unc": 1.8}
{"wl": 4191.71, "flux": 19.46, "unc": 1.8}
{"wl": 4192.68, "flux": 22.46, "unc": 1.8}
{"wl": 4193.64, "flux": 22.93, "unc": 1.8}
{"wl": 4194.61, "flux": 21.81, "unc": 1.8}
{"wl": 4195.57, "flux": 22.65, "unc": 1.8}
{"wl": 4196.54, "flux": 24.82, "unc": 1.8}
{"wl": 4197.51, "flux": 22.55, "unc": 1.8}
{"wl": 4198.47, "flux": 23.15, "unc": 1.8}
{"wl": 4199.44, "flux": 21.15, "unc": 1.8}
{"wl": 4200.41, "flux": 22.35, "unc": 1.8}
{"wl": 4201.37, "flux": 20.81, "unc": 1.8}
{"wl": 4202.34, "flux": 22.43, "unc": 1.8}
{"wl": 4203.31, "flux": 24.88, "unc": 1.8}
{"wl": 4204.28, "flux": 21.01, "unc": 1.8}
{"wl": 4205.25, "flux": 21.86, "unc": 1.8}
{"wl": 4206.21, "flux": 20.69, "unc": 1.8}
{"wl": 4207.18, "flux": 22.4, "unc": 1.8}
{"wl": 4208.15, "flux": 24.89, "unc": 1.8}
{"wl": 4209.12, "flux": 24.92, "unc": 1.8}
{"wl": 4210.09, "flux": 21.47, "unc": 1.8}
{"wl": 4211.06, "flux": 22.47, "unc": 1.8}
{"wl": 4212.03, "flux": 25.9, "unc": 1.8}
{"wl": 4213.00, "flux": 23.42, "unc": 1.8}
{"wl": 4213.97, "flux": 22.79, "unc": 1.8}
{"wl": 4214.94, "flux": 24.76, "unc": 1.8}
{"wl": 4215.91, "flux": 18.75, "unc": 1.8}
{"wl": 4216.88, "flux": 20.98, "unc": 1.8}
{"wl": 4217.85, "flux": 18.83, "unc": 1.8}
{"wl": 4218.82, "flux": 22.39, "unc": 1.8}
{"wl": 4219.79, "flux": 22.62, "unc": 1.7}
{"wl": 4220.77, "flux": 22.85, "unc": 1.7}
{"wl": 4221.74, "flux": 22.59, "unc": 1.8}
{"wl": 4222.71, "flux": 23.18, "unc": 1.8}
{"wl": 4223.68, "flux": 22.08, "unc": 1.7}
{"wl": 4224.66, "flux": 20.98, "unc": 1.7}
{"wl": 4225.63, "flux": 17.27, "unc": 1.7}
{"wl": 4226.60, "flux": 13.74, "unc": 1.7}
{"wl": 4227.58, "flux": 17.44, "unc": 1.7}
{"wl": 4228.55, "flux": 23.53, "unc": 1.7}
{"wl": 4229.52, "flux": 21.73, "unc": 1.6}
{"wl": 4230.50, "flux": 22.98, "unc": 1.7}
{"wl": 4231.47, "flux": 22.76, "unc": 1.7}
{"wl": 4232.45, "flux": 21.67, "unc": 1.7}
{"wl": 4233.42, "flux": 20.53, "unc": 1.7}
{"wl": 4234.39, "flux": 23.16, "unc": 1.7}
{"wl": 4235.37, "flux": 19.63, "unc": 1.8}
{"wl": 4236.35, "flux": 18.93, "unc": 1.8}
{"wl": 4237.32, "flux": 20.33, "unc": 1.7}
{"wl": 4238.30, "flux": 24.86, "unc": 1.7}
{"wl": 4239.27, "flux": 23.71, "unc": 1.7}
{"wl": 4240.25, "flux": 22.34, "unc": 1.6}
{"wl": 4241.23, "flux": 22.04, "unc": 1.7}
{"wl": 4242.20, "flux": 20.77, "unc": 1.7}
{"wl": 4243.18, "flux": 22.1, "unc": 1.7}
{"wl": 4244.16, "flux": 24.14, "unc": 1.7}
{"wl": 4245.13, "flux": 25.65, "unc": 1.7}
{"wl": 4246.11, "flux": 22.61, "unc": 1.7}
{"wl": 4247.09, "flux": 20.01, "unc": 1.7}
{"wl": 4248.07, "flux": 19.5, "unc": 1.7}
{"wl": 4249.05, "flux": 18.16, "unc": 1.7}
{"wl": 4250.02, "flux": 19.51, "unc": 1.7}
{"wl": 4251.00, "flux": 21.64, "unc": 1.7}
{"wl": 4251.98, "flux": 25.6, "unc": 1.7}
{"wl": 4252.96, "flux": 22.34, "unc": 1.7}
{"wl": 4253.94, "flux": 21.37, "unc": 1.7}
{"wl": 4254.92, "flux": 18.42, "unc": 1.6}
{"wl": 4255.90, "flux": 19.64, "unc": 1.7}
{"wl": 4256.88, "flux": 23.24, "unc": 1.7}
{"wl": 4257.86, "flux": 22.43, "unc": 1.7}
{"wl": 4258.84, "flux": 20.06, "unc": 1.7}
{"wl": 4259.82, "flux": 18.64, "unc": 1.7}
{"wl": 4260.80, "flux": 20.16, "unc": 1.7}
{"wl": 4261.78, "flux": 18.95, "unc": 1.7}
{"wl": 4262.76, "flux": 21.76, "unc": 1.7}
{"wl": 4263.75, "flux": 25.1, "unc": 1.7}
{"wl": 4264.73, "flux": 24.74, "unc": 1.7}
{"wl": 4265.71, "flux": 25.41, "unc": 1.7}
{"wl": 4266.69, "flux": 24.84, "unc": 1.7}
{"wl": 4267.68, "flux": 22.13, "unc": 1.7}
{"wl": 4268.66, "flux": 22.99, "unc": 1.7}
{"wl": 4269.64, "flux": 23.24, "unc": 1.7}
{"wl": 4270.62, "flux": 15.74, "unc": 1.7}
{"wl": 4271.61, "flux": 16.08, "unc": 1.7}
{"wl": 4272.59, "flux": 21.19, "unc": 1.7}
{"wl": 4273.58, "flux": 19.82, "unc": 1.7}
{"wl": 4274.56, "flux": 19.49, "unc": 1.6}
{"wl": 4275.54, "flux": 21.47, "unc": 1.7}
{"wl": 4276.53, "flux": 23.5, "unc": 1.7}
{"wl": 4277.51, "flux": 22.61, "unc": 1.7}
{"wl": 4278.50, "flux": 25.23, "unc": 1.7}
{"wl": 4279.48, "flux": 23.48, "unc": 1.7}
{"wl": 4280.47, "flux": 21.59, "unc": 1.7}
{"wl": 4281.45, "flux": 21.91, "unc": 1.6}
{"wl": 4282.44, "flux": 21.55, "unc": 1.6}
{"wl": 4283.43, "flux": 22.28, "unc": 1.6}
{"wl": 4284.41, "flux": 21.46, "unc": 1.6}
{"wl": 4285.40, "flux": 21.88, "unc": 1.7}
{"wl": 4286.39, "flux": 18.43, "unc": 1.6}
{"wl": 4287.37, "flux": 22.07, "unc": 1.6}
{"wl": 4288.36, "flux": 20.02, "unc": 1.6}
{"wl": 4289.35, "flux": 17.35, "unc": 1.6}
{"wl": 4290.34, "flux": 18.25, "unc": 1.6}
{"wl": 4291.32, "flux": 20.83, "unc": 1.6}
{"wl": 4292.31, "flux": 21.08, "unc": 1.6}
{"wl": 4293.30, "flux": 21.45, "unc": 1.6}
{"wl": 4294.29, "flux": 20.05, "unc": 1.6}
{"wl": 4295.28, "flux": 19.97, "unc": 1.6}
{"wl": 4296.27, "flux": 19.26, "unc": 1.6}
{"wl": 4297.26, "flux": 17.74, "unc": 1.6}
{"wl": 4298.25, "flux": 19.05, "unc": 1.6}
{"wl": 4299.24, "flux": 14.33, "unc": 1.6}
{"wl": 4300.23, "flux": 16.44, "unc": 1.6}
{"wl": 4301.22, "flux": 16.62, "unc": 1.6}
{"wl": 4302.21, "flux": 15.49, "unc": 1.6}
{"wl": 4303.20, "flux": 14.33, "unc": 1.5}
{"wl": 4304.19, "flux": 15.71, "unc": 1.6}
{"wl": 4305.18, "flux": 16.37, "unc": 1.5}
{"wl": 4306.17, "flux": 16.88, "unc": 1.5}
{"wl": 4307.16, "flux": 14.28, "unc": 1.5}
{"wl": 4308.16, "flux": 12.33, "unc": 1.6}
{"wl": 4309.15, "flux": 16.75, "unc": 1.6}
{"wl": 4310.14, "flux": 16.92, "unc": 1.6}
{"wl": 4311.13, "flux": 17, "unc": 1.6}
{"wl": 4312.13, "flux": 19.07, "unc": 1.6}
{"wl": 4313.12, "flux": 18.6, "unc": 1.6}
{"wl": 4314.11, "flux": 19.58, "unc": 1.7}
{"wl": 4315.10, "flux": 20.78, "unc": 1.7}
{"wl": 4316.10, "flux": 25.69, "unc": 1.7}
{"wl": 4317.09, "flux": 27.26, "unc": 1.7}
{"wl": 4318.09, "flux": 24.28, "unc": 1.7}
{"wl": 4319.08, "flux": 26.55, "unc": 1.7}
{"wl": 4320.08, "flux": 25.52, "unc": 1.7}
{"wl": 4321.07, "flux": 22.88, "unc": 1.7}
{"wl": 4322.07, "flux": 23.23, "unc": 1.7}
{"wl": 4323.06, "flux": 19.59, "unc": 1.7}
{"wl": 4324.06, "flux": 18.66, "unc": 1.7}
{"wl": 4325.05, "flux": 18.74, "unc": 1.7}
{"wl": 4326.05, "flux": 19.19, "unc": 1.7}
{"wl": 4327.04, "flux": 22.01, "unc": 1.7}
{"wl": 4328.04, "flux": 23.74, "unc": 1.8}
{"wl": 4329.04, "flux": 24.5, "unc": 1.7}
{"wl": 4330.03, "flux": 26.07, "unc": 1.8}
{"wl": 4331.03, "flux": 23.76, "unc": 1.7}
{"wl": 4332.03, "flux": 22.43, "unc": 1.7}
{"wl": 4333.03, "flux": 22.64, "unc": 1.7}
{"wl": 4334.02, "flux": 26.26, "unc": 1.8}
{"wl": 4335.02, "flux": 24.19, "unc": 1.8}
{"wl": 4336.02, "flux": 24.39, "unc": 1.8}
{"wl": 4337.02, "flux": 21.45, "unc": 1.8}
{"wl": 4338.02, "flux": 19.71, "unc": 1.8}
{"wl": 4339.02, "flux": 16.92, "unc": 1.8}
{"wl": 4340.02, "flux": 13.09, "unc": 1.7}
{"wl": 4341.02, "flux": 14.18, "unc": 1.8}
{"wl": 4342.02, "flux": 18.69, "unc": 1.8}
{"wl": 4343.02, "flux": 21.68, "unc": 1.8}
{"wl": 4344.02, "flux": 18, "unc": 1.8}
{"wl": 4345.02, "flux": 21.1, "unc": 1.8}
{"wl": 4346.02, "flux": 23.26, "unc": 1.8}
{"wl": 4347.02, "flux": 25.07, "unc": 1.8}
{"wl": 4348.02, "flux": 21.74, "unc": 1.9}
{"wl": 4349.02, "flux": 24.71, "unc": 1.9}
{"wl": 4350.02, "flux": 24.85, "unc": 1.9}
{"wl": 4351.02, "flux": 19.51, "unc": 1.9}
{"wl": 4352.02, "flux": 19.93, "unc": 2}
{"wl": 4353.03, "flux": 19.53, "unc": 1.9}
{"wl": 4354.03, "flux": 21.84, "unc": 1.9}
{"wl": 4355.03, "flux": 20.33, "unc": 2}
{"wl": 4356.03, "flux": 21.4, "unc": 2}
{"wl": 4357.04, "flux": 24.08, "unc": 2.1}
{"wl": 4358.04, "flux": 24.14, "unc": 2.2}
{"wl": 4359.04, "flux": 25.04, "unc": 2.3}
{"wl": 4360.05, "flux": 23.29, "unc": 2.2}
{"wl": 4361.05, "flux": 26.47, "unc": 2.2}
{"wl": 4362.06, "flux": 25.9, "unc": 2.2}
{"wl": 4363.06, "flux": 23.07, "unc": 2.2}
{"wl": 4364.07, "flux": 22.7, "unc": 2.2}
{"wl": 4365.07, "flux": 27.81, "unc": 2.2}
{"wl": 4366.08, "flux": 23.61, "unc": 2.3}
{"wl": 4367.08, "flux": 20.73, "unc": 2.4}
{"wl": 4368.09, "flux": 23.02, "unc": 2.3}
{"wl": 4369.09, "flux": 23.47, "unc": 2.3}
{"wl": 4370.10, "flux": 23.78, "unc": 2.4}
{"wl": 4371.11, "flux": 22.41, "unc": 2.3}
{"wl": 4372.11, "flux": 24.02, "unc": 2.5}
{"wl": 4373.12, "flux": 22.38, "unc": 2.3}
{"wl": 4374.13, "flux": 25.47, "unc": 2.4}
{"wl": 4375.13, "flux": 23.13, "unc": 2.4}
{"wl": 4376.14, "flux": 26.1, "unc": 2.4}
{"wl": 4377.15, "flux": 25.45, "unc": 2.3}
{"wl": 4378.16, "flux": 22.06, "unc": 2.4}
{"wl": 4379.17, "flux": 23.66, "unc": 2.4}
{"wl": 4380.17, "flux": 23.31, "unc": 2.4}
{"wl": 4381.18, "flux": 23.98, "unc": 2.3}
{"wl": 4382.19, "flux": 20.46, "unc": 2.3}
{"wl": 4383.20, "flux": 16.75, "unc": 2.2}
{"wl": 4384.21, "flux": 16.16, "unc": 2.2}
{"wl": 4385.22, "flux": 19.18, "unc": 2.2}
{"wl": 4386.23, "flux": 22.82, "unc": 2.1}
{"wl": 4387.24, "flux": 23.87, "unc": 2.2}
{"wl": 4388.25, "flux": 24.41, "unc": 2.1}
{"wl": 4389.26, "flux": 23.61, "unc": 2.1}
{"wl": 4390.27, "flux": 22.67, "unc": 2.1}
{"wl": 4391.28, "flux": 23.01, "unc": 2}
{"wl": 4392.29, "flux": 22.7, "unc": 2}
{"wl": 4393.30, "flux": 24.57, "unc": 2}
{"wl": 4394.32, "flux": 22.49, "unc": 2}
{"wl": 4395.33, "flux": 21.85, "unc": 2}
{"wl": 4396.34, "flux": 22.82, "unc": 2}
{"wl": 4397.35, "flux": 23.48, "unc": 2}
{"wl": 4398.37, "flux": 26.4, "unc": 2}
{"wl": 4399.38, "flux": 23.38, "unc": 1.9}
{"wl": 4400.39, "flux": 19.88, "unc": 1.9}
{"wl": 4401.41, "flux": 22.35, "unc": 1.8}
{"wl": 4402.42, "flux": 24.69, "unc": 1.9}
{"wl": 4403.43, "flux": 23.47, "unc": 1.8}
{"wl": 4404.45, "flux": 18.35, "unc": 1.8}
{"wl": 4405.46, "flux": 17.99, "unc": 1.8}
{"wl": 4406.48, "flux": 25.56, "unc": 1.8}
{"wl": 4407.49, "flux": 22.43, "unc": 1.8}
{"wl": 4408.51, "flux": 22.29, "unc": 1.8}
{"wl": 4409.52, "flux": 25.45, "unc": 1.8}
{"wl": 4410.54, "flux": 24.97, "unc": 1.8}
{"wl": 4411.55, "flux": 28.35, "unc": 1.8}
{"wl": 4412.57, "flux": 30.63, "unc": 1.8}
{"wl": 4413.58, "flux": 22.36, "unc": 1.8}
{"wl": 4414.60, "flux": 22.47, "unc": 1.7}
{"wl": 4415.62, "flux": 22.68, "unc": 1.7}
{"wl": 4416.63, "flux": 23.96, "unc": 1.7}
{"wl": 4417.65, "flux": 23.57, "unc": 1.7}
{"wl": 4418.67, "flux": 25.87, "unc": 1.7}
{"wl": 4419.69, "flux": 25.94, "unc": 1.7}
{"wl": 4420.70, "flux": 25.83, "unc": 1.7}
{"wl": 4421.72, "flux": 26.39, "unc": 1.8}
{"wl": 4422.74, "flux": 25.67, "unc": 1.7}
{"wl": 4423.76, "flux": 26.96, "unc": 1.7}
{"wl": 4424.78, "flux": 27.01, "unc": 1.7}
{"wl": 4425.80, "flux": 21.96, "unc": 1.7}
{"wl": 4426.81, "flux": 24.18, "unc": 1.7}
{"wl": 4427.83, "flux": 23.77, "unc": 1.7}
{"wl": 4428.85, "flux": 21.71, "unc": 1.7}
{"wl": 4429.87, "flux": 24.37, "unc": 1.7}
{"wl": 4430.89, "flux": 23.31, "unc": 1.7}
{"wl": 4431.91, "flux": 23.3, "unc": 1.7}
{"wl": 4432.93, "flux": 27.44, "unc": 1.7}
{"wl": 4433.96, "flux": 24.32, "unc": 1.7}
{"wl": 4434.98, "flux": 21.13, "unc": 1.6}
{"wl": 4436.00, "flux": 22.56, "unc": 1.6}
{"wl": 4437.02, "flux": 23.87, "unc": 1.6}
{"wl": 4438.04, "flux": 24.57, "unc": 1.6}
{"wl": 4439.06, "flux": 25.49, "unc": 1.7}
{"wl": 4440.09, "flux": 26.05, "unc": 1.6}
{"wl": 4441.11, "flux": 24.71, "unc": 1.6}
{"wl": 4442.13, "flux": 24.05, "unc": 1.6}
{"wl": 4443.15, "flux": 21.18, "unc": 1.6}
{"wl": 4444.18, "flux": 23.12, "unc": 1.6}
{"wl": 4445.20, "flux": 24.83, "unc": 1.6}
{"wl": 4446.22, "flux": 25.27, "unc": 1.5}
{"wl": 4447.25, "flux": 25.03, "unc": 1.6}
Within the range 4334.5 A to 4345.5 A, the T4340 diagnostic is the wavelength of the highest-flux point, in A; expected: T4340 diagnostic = 4336.02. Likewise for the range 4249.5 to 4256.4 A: 4251.98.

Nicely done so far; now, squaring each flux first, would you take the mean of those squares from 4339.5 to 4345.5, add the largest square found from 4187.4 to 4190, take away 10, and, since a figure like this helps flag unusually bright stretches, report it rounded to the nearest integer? 989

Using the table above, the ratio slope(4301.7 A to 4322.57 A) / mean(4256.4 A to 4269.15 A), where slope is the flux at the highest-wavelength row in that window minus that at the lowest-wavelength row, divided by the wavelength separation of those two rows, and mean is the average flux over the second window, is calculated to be 0.017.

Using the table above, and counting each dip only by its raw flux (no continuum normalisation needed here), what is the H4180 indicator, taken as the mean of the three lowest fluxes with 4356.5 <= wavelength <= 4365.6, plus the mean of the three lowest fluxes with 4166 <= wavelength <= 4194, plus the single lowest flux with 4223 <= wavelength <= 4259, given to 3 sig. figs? 57.2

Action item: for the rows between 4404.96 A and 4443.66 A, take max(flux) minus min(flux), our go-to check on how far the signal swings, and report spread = 13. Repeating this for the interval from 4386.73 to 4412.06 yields 10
